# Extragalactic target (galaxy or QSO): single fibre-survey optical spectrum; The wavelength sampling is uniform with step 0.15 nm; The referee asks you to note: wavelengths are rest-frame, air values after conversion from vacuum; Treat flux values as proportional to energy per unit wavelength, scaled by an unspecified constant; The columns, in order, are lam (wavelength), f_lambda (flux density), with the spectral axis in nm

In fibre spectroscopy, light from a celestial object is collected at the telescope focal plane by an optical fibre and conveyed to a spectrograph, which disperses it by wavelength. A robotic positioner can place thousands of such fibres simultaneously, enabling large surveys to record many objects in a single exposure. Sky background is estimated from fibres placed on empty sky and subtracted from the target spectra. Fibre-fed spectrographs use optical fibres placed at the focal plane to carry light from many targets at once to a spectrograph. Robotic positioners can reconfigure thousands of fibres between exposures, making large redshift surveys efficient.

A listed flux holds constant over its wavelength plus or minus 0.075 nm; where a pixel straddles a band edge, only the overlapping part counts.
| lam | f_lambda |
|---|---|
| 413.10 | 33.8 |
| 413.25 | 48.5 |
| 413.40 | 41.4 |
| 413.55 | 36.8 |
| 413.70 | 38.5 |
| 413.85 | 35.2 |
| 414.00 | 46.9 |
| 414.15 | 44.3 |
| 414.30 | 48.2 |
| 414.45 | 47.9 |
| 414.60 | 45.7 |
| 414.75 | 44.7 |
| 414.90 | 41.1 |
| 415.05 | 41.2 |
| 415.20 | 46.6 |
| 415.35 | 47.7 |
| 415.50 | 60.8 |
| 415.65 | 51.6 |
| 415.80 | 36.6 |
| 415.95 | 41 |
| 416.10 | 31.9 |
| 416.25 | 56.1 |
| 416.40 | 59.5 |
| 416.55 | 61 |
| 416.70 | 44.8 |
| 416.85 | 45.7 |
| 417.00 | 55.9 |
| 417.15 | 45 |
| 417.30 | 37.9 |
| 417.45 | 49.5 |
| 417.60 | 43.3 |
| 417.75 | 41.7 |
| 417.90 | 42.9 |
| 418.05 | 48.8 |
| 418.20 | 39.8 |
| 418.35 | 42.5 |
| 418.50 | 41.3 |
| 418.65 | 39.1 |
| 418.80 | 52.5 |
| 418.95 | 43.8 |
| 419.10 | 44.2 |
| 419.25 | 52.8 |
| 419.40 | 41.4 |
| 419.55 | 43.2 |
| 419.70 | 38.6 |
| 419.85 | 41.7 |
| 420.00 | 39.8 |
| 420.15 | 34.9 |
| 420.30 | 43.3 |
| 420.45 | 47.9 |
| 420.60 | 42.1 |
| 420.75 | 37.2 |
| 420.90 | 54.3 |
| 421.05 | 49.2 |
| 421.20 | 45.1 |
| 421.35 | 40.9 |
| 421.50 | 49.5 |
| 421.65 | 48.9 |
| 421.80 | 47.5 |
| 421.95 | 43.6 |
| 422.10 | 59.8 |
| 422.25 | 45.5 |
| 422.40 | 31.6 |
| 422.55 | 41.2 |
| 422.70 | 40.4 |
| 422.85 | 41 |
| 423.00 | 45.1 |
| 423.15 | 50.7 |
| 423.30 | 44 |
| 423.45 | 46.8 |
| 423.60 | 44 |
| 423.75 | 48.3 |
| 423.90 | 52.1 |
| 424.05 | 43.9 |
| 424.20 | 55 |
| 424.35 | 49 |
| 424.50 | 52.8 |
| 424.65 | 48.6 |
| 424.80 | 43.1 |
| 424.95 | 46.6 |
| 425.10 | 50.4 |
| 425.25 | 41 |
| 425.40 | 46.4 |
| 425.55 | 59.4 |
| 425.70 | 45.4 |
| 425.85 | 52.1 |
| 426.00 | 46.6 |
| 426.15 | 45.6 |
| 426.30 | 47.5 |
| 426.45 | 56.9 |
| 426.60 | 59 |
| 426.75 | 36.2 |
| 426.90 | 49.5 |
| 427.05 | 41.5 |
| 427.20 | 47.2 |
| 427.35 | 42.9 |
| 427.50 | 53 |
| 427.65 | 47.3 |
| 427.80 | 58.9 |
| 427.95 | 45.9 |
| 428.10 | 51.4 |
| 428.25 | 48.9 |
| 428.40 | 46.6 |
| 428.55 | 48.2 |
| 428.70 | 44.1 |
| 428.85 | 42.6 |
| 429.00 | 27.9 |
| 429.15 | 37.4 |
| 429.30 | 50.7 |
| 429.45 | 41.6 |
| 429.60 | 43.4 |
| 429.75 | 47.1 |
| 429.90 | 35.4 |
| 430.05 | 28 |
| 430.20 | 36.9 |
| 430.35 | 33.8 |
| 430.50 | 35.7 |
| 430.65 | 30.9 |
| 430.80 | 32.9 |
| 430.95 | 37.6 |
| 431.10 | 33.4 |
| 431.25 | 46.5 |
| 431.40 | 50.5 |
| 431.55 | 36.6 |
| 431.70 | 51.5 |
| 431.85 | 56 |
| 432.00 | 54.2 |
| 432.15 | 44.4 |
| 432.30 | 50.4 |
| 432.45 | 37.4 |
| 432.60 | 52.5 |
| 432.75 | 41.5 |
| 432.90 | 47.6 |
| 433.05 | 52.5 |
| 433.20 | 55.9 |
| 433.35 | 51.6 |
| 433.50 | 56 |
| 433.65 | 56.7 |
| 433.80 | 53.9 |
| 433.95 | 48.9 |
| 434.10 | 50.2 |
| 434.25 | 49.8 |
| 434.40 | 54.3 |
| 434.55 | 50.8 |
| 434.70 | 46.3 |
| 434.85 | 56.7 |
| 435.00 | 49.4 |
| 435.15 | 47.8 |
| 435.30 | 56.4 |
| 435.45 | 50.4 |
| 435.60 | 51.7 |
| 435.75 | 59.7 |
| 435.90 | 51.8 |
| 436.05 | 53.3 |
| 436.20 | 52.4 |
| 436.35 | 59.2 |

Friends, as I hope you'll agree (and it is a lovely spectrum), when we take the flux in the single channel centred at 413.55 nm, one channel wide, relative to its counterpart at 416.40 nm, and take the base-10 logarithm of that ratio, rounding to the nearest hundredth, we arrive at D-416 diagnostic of -0.21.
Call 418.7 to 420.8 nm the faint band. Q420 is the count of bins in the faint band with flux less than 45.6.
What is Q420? 11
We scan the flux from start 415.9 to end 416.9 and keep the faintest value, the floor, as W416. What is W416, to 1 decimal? 31.9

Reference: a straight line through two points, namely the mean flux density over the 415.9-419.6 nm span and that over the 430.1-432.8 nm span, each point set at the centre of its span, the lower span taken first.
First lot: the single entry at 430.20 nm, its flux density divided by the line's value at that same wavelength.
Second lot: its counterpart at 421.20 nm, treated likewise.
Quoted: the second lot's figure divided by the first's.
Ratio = 1.2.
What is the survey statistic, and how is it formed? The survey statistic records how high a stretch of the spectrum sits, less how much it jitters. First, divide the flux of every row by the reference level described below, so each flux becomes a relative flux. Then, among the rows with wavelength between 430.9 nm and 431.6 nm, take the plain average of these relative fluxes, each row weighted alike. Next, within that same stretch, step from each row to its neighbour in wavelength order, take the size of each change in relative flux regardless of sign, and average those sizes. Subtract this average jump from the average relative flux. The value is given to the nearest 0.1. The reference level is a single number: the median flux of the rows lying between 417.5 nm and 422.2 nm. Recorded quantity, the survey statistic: 0.7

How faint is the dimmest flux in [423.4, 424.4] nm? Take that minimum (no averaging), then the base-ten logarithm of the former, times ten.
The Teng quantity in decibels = 16.4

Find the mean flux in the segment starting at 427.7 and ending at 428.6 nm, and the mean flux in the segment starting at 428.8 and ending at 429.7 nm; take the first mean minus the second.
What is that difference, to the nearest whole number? 9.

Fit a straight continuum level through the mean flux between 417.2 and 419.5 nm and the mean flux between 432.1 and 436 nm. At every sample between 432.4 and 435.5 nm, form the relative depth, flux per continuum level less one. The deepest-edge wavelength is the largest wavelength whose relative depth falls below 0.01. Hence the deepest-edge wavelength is 435.45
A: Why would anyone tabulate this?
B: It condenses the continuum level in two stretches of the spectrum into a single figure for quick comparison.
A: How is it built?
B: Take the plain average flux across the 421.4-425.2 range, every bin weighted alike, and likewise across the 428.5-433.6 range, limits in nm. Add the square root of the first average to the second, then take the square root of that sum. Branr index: 7.08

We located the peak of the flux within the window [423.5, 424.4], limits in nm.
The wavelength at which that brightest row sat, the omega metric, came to 424.20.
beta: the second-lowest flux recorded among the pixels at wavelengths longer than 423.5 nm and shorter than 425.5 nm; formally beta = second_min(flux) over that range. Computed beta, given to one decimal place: 43.1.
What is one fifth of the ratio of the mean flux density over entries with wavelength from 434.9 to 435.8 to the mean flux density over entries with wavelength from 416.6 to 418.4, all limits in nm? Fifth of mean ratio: 0.23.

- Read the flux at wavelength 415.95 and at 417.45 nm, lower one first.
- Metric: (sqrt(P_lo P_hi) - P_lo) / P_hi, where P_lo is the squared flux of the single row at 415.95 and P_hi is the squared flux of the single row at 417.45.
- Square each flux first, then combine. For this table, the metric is 0.14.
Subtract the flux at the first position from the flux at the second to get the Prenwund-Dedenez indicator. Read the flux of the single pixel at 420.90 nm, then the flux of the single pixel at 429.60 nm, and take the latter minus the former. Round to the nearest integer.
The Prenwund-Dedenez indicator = -11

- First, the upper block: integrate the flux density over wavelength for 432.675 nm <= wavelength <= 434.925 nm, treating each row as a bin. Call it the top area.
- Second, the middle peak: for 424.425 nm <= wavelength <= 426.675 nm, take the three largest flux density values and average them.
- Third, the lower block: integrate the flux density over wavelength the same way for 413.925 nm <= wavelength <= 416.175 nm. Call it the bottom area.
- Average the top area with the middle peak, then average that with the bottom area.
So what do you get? 94.3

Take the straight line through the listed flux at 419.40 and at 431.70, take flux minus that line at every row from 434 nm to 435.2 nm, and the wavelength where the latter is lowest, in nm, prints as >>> 434.70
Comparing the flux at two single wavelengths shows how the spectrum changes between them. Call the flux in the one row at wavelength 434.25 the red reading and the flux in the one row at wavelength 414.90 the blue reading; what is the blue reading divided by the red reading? 0.83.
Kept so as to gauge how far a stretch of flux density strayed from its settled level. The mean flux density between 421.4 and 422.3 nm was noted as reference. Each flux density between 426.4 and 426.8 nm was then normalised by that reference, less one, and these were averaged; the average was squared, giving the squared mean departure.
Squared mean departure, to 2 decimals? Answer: 0.00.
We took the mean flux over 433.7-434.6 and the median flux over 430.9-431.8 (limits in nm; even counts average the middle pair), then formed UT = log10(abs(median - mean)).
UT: 1.0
